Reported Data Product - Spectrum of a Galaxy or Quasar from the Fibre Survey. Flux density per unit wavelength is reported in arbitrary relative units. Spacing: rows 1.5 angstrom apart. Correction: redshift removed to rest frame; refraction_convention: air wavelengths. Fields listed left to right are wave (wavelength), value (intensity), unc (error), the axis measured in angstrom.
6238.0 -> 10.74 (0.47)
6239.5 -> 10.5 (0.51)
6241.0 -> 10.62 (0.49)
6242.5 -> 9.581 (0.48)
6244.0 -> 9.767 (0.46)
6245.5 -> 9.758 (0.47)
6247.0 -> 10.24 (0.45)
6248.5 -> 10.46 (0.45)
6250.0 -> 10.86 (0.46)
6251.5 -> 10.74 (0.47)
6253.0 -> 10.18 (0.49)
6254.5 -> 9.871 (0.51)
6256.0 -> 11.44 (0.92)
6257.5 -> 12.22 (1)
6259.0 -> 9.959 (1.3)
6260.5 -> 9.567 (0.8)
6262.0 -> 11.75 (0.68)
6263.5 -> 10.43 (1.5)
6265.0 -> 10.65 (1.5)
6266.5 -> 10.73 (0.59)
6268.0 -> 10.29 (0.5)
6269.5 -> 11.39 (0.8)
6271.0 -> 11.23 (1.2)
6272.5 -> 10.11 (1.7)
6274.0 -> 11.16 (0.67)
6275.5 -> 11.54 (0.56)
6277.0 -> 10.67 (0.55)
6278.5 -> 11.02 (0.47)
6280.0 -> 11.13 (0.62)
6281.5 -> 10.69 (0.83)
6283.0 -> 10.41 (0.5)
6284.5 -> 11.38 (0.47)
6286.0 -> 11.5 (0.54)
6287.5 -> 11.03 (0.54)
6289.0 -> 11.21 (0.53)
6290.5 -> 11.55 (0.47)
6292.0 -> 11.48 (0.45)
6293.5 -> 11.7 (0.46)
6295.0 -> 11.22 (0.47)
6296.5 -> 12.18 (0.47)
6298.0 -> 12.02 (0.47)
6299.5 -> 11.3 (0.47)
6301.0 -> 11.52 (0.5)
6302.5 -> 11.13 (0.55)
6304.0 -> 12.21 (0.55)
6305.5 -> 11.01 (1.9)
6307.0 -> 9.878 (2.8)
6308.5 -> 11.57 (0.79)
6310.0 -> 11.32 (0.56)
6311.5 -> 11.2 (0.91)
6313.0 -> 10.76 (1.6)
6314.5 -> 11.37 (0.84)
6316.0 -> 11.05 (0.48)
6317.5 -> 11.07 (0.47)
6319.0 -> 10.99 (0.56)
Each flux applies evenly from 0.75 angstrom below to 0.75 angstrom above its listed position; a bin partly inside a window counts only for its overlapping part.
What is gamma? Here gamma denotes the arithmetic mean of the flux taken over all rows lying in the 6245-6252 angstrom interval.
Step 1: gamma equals 10.4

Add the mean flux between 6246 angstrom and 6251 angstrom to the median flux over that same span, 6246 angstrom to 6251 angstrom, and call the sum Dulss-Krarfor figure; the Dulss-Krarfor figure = 21.0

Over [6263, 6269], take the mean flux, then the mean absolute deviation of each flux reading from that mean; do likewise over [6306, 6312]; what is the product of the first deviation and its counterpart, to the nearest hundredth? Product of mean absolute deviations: 0.09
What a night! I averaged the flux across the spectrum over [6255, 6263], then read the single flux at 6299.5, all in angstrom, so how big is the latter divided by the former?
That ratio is 1.03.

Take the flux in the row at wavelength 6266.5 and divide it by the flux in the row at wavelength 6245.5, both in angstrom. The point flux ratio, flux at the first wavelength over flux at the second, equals 1.10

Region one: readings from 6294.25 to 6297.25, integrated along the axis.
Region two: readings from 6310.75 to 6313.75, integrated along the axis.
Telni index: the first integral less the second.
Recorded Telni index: 2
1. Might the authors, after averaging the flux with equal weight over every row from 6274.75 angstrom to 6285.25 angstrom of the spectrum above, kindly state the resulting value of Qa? 11.0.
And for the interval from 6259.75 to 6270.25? 10.7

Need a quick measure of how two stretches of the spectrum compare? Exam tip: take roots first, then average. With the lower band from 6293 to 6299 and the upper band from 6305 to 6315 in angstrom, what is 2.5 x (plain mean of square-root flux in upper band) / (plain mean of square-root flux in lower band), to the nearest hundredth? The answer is 2.42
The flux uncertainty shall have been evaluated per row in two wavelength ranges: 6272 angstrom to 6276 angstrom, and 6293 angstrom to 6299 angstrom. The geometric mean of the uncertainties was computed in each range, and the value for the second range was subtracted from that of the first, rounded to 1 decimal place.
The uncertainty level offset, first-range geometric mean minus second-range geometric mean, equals 0.4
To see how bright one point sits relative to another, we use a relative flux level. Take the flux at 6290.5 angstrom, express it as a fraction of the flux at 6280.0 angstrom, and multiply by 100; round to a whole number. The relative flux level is 104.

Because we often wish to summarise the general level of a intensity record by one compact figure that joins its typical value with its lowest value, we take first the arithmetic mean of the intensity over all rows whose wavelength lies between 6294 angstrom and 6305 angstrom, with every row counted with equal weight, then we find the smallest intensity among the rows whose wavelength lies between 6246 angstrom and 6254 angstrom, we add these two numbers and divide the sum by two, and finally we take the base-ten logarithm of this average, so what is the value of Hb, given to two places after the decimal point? 1.04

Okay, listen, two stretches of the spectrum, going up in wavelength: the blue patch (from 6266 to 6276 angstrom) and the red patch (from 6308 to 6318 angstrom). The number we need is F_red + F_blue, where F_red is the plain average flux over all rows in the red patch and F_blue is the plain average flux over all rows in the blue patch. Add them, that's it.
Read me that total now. 22.1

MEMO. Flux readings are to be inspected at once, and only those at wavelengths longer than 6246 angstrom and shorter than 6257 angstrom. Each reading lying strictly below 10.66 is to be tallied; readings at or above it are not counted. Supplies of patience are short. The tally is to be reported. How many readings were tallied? 4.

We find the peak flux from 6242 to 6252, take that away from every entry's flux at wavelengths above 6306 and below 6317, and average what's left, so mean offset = 0.16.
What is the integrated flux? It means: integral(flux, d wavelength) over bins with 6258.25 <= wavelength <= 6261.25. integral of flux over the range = 29.3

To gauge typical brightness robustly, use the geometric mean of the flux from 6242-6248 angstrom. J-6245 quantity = 9.8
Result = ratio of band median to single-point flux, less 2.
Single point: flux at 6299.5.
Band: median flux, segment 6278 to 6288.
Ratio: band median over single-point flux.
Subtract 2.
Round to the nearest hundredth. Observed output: -1.02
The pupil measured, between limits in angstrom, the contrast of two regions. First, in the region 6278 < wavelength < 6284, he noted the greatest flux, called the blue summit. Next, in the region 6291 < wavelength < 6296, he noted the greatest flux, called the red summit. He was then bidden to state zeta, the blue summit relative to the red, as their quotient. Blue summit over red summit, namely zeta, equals 0.95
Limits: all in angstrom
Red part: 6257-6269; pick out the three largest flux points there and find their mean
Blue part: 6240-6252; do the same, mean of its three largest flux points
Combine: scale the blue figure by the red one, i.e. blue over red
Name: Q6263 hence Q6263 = 0.93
